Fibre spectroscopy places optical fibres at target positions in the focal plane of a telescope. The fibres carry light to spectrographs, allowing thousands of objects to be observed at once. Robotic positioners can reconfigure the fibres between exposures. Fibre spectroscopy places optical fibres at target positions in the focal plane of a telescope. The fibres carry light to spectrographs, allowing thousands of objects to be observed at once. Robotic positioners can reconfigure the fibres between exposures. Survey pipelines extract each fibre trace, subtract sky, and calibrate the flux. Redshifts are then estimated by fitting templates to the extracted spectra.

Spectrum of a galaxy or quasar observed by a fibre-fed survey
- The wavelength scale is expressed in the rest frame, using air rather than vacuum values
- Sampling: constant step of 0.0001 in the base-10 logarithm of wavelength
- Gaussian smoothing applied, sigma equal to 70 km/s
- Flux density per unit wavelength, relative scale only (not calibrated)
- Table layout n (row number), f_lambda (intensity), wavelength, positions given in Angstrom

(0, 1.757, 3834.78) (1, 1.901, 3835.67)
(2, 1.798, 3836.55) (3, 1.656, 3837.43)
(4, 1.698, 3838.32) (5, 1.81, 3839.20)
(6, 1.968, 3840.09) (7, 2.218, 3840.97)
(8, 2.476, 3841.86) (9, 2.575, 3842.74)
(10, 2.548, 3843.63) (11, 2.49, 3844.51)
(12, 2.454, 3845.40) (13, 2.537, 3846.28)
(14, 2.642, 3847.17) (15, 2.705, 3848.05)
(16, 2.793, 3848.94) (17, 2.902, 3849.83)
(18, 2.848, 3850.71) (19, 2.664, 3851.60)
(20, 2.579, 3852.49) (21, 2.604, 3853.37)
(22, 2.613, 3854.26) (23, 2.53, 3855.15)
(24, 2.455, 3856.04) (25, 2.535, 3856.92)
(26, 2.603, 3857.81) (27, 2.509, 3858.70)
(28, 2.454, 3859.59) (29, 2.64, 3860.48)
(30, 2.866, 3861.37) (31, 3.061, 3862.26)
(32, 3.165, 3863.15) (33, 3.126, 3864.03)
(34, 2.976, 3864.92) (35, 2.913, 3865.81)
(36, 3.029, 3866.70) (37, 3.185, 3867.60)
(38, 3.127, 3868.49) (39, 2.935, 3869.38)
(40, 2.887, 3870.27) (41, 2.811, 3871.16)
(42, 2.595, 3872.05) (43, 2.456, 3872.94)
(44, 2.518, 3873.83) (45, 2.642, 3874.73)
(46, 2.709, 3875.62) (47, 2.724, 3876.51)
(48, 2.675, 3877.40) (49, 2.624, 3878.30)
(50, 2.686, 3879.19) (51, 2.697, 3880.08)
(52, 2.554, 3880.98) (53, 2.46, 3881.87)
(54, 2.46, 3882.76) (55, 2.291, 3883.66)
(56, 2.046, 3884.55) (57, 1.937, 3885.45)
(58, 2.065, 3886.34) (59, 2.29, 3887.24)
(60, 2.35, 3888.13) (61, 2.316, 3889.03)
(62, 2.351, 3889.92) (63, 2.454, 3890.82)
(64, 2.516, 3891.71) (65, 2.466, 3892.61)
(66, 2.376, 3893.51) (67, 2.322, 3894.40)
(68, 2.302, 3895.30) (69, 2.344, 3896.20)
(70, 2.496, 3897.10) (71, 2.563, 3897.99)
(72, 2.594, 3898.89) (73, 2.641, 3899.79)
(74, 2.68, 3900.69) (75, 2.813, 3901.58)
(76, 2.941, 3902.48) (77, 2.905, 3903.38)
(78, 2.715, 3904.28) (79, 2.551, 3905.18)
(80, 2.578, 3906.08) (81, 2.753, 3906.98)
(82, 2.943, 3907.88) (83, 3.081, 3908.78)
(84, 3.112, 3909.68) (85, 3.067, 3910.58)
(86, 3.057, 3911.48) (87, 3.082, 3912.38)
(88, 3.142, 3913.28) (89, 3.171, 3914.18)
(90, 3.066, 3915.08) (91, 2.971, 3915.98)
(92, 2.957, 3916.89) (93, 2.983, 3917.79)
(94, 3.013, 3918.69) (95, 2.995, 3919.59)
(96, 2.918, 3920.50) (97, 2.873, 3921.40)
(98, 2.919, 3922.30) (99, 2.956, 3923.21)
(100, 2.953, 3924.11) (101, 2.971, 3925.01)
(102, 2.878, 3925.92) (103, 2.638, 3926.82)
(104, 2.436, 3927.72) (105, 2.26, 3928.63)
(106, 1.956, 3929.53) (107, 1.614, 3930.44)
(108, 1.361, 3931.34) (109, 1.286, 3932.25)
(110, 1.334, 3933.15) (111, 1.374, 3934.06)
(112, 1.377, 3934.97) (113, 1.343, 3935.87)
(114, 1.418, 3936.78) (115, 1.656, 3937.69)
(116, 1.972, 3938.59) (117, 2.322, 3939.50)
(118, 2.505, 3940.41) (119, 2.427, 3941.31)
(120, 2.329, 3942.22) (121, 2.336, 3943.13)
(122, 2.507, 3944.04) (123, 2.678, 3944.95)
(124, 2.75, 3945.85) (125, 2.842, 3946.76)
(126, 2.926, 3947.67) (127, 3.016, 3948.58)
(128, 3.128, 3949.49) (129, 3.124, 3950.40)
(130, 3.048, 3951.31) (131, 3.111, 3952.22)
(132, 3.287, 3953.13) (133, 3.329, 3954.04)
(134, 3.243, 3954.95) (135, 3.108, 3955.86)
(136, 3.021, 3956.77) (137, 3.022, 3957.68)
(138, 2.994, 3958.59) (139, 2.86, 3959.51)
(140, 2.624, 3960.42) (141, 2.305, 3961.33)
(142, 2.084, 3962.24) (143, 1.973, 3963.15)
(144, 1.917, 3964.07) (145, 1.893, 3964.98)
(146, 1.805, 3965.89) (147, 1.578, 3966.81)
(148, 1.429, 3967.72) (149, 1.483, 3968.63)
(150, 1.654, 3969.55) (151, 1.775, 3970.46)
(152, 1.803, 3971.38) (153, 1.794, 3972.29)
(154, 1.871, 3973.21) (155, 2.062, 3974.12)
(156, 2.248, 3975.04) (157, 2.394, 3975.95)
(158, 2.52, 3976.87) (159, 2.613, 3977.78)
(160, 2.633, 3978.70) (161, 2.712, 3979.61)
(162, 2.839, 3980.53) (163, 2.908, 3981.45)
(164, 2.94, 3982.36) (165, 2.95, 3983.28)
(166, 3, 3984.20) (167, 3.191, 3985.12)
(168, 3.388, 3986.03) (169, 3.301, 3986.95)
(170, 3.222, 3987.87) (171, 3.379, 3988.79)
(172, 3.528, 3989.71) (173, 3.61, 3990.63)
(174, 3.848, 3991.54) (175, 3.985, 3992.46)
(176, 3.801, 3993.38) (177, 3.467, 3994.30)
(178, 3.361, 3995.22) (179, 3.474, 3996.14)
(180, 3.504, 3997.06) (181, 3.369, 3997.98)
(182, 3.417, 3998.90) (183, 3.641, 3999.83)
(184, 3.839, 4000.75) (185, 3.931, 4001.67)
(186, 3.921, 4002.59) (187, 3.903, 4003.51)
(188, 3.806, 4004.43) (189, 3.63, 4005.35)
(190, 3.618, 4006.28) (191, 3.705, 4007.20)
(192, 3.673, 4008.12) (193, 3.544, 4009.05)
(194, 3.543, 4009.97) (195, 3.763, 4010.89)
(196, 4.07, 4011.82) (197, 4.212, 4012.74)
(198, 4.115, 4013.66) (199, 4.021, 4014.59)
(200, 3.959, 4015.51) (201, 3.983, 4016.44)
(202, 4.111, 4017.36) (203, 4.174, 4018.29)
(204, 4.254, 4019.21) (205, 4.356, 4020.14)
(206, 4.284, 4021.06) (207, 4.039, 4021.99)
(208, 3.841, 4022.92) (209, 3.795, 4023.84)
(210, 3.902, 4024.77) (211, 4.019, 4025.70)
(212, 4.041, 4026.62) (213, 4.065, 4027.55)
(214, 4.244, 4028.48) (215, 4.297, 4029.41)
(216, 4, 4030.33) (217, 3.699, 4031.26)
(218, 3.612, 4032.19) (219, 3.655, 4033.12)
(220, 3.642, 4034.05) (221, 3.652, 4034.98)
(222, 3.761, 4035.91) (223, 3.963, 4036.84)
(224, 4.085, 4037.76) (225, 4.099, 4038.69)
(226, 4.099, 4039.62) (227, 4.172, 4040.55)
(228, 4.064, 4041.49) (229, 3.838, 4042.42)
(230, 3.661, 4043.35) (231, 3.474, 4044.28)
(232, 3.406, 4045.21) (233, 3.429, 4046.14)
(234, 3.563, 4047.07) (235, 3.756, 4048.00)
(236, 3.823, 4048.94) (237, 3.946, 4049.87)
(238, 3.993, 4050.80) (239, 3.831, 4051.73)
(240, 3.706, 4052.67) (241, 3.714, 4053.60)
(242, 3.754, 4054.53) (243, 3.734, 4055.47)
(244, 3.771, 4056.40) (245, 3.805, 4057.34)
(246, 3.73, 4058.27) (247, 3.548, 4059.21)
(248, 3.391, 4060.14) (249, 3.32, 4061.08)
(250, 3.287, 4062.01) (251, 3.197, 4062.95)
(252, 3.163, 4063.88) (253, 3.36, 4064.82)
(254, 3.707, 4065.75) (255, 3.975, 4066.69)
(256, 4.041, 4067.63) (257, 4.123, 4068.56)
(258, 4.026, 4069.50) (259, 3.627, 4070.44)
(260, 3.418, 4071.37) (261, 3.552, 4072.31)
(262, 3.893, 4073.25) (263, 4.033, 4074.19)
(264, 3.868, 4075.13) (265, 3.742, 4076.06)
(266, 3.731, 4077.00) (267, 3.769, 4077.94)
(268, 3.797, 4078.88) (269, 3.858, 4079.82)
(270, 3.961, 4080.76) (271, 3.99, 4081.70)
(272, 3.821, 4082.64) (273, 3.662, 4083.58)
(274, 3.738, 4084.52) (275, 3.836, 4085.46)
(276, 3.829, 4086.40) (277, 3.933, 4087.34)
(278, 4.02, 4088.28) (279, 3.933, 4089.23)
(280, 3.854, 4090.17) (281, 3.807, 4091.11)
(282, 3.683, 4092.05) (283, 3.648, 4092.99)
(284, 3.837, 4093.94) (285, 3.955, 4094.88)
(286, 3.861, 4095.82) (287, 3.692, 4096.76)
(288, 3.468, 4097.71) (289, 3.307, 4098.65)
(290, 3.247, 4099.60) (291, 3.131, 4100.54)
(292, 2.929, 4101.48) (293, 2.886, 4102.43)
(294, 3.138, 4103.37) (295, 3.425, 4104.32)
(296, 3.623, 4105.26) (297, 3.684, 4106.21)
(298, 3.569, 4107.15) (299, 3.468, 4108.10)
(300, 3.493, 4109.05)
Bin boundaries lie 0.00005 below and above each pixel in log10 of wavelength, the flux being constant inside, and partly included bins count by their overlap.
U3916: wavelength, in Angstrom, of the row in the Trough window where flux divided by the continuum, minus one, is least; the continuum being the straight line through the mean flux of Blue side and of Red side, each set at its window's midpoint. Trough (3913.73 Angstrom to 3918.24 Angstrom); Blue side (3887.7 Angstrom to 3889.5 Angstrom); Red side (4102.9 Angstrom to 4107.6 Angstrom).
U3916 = 3916.89 Angstrom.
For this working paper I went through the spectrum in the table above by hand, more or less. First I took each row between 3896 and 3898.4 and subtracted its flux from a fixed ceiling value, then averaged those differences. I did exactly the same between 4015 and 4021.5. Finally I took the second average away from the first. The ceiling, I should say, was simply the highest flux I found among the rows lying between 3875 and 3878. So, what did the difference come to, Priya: 1.7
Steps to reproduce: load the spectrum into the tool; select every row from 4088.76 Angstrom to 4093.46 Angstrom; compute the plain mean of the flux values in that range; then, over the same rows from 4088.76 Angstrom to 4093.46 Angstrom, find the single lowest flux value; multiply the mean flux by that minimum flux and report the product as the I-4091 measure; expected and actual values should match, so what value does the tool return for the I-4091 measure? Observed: 14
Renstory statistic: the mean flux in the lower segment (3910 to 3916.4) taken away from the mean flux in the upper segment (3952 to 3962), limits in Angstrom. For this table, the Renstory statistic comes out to -0.1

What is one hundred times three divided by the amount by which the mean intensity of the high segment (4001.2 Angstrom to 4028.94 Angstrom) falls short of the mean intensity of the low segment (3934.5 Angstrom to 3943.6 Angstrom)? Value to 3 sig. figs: -151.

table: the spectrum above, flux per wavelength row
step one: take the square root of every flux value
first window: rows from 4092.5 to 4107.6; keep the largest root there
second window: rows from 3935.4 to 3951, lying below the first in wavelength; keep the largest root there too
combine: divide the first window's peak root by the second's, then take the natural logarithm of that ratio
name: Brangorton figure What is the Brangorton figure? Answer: 0.117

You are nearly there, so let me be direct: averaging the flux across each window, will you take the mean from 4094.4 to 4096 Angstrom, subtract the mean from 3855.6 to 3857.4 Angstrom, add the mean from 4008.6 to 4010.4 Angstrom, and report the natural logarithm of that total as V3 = 1.60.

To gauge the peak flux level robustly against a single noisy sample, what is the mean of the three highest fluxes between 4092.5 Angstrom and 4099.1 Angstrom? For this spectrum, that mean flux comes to 3.9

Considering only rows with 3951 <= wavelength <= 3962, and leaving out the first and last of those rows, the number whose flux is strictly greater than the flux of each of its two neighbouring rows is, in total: 2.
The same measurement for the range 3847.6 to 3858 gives 2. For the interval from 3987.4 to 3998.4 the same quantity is 2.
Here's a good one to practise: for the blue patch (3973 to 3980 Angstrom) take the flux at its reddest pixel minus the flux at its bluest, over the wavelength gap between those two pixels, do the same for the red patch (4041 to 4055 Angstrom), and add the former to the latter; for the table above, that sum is 0.11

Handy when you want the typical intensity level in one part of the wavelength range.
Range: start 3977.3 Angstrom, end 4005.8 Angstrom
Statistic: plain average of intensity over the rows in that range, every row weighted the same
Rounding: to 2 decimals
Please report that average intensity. 3.39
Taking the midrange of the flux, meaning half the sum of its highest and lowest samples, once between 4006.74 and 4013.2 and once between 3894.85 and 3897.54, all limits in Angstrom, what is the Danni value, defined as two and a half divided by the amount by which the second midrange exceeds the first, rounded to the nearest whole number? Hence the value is -2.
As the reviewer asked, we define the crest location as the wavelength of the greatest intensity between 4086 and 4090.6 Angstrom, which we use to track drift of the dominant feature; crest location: 4088.28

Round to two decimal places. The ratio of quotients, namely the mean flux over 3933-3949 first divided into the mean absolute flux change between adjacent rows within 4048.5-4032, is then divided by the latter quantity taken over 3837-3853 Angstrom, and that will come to 0.43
